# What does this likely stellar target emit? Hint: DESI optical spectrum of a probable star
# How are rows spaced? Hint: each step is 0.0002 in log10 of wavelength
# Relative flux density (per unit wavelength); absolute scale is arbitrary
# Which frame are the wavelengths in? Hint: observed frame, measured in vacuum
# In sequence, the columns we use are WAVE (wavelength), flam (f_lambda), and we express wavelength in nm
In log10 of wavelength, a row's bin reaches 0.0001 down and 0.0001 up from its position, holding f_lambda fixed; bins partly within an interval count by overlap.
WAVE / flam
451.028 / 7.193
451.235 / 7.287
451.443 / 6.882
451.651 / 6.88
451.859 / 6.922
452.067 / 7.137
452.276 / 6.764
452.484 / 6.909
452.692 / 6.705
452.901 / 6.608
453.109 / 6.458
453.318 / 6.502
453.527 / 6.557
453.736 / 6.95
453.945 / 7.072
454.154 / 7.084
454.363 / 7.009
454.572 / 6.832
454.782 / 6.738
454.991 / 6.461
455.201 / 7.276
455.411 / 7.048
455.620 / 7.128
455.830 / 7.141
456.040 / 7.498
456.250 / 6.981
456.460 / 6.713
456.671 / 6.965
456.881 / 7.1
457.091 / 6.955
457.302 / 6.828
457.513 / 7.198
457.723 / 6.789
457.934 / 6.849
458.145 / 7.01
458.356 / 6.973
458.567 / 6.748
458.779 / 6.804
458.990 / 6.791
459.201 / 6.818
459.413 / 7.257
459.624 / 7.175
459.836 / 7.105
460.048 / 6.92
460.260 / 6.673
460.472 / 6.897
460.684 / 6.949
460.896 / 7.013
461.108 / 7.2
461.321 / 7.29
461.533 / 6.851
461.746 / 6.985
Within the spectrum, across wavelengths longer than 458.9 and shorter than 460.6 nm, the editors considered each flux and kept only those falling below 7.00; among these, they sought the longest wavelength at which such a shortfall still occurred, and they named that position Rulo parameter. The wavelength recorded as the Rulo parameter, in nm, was 460.472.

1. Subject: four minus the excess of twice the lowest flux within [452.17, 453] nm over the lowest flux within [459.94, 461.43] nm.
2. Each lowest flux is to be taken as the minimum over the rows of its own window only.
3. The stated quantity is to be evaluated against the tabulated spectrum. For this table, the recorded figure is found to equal -2.54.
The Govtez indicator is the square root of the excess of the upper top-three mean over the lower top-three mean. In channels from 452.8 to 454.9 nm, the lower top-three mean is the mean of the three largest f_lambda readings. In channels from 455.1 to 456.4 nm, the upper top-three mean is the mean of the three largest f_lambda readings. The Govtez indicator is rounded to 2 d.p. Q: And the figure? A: 0.50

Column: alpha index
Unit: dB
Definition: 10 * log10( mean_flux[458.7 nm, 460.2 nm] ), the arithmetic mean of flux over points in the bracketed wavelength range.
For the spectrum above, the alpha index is 8.44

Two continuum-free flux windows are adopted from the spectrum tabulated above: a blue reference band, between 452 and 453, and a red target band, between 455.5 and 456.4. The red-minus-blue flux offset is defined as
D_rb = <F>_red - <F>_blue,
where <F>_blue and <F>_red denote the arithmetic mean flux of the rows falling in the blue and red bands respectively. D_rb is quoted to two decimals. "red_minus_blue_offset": 0.36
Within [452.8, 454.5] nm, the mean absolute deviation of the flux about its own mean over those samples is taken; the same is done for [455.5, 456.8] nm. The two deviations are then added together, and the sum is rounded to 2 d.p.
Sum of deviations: 0.43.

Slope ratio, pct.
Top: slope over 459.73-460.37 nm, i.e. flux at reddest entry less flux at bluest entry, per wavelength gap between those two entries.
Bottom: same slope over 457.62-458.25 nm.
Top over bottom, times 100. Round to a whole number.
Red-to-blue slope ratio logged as -195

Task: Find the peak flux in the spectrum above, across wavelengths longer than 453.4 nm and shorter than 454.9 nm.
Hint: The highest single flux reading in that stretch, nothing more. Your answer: 7.084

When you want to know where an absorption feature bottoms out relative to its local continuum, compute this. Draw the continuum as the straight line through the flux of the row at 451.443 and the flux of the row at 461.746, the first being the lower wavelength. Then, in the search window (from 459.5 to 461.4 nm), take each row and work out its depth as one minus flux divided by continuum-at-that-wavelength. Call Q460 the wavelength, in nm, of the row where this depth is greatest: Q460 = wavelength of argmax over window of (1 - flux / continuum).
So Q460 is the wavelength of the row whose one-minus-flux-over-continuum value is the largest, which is 460.260 nm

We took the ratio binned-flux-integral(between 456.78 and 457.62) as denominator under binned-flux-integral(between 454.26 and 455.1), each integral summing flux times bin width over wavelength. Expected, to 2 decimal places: 0.96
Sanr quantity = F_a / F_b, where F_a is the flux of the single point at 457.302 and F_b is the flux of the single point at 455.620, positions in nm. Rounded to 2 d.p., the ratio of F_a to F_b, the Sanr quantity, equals 0.96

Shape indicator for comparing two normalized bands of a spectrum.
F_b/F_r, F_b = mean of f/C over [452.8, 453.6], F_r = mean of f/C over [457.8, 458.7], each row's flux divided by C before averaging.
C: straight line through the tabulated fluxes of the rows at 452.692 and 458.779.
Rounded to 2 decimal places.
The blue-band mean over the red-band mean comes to 0.96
